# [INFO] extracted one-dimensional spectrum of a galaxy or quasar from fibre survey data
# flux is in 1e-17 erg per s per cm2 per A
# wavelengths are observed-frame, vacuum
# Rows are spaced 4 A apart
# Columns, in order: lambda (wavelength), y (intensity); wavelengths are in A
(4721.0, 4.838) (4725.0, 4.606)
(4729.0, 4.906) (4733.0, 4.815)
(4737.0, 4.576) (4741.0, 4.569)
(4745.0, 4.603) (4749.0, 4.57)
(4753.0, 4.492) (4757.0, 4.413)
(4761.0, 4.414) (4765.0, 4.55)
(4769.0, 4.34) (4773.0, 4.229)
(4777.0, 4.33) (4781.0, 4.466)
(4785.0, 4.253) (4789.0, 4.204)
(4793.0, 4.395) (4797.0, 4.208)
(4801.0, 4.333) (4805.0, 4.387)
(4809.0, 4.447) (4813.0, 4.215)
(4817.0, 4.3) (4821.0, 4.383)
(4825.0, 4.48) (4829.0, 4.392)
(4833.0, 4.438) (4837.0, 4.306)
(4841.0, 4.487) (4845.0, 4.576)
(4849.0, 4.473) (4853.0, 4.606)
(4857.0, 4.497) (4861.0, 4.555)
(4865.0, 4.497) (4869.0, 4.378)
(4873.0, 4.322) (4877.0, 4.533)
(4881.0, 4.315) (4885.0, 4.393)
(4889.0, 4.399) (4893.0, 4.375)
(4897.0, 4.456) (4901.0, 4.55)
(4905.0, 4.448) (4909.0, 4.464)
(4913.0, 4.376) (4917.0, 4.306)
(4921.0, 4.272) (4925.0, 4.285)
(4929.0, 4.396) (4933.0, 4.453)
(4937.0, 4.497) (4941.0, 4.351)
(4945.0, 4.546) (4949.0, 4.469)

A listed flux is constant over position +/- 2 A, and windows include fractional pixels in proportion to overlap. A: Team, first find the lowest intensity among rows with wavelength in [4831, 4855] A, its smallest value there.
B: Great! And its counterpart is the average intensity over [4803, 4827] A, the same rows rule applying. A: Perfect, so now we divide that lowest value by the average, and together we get 0.99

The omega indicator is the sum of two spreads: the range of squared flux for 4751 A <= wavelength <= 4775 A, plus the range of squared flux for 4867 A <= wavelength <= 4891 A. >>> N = 4.7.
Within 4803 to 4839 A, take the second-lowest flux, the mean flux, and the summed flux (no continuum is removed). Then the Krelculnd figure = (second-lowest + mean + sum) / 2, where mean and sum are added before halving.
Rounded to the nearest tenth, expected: 24.0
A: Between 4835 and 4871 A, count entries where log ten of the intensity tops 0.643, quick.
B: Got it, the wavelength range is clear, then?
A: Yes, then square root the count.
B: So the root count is 2.6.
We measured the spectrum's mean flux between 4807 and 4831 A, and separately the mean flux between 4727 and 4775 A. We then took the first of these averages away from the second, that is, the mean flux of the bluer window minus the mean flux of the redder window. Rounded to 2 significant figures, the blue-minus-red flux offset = 0.17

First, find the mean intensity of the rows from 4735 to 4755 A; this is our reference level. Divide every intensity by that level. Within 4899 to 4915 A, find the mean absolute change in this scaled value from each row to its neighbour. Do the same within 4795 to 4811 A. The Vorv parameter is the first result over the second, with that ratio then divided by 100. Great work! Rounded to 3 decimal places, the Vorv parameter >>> 0.009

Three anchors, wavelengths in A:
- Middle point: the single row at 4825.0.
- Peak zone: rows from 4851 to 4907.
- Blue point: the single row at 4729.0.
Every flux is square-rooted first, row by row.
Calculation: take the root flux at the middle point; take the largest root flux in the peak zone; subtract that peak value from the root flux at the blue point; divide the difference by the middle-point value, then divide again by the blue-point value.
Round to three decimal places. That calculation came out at 0.015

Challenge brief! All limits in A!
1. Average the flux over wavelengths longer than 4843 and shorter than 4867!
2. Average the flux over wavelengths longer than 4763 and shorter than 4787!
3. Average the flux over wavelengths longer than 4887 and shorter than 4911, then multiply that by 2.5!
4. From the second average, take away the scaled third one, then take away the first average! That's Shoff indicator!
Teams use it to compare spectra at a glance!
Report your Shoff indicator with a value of -11.29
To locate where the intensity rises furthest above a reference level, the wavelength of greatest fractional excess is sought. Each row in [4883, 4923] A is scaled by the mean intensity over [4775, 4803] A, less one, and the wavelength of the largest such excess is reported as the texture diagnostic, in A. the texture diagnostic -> 4901.0 A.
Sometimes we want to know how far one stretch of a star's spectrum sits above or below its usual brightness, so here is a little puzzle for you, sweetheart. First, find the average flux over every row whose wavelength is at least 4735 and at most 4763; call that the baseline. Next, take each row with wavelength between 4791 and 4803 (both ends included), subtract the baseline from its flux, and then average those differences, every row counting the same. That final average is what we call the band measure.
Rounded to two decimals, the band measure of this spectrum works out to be -0.21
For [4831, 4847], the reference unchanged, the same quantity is -0.07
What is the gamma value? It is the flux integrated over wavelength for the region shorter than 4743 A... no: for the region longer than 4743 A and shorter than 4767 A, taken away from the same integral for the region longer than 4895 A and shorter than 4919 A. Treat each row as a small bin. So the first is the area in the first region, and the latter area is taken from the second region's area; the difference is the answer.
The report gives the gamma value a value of -2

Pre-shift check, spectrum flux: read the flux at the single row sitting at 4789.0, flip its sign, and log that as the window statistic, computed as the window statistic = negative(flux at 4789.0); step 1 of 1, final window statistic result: -4.20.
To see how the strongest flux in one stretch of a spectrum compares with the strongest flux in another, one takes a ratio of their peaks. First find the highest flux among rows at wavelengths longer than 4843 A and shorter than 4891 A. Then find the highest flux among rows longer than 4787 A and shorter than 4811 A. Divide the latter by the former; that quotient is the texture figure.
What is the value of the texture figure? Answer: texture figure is 0.97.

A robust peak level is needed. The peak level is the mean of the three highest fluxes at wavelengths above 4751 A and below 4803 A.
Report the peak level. 4.50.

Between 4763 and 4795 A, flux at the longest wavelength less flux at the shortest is -0.2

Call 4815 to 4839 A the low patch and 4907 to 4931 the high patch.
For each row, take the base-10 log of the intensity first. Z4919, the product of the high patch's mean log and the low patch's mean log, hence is 0.410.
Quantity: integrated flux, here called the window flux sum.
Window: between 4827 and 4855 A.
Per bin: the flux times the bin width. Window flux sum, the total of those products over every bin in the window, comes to 125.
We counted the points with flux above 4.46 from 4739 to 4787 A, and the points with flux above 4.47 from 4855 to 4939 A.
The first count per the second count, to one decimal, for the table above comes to 1.0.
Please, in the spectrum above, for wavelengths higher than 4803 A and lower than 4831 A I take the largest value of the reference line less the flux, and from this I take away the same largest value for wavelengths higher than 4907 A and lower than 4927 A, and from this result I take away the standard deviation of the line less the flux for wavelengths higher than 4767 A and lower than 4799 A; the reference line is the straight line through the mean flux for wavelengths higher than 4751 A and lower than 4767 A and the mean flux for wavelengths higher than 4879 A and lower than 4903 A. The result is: 0.01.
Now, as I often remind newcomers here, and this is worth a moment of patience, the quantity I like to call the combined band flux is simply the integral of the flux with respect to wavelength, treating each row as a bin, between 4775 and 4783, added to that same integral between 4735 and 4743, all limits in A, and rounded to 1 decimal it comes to 71.8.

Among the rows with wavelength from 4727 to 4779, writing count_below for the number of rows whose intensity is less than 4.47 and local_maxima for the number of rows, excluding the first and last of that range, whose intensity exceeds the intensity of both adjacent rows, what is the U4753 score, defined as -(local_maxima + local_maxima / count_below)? -2.4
